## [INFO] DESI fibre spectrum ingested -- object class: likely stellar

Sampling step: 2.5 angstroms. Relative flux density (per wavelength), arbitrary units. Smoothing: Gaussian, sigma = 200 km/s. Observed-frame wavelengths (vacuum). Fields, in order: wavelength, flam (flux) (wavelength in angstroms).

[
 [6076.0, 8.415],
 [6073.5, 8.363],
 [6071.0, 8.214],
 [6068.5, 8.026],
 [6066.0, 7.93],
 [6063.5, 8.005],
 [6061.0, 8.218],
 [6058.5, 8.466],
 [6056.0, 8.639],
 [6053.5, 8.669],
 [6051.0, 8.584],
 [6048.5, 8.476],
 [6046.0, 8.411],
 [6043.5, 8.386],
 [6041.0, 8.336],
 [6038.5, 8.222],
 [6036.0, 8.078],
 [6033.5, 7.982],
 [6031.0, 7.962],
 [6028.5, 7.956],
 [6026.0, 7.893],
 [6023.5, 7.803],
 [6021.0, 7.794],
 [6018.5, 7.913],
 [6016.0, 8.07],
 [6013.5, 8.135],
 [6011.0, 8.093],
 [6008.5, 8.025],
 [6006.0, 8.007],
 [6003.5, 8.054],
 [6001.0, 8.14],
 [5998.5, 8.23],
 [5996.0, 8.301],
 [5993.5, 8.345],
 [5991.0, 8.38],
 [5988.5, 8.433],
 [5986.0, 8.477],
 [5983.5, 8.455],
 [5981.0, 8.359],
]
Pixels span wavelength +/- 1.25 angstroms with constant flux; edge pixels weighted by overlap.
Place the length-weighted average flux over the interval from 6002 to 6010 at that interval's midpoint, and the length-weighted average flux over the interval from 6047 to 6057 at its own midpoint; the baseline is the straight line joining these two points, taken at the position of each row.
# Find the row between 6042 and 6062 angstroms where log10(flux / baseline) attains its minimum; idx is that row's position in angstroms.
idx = 6061.0 angstroms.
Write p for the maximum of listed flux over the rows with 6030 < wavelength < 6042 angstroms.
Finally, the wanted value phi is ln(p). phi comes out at 2.12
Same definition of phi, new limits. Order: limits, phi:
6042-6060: 2.16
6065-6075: 2.12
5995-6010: 2.12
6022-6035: 2.08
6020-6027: 2.07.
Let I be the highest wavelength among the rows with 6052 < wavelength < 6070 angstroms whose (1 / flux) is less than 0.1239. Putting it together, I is 6061.0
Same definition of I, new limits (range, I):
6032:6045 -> 6043.5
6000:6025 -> 6013.5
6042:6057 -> 6056.0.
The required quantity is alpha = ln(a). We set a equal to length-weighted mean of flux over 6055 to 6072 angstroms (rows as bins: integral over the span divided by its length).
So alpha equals 2.105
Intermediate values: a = 8.2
